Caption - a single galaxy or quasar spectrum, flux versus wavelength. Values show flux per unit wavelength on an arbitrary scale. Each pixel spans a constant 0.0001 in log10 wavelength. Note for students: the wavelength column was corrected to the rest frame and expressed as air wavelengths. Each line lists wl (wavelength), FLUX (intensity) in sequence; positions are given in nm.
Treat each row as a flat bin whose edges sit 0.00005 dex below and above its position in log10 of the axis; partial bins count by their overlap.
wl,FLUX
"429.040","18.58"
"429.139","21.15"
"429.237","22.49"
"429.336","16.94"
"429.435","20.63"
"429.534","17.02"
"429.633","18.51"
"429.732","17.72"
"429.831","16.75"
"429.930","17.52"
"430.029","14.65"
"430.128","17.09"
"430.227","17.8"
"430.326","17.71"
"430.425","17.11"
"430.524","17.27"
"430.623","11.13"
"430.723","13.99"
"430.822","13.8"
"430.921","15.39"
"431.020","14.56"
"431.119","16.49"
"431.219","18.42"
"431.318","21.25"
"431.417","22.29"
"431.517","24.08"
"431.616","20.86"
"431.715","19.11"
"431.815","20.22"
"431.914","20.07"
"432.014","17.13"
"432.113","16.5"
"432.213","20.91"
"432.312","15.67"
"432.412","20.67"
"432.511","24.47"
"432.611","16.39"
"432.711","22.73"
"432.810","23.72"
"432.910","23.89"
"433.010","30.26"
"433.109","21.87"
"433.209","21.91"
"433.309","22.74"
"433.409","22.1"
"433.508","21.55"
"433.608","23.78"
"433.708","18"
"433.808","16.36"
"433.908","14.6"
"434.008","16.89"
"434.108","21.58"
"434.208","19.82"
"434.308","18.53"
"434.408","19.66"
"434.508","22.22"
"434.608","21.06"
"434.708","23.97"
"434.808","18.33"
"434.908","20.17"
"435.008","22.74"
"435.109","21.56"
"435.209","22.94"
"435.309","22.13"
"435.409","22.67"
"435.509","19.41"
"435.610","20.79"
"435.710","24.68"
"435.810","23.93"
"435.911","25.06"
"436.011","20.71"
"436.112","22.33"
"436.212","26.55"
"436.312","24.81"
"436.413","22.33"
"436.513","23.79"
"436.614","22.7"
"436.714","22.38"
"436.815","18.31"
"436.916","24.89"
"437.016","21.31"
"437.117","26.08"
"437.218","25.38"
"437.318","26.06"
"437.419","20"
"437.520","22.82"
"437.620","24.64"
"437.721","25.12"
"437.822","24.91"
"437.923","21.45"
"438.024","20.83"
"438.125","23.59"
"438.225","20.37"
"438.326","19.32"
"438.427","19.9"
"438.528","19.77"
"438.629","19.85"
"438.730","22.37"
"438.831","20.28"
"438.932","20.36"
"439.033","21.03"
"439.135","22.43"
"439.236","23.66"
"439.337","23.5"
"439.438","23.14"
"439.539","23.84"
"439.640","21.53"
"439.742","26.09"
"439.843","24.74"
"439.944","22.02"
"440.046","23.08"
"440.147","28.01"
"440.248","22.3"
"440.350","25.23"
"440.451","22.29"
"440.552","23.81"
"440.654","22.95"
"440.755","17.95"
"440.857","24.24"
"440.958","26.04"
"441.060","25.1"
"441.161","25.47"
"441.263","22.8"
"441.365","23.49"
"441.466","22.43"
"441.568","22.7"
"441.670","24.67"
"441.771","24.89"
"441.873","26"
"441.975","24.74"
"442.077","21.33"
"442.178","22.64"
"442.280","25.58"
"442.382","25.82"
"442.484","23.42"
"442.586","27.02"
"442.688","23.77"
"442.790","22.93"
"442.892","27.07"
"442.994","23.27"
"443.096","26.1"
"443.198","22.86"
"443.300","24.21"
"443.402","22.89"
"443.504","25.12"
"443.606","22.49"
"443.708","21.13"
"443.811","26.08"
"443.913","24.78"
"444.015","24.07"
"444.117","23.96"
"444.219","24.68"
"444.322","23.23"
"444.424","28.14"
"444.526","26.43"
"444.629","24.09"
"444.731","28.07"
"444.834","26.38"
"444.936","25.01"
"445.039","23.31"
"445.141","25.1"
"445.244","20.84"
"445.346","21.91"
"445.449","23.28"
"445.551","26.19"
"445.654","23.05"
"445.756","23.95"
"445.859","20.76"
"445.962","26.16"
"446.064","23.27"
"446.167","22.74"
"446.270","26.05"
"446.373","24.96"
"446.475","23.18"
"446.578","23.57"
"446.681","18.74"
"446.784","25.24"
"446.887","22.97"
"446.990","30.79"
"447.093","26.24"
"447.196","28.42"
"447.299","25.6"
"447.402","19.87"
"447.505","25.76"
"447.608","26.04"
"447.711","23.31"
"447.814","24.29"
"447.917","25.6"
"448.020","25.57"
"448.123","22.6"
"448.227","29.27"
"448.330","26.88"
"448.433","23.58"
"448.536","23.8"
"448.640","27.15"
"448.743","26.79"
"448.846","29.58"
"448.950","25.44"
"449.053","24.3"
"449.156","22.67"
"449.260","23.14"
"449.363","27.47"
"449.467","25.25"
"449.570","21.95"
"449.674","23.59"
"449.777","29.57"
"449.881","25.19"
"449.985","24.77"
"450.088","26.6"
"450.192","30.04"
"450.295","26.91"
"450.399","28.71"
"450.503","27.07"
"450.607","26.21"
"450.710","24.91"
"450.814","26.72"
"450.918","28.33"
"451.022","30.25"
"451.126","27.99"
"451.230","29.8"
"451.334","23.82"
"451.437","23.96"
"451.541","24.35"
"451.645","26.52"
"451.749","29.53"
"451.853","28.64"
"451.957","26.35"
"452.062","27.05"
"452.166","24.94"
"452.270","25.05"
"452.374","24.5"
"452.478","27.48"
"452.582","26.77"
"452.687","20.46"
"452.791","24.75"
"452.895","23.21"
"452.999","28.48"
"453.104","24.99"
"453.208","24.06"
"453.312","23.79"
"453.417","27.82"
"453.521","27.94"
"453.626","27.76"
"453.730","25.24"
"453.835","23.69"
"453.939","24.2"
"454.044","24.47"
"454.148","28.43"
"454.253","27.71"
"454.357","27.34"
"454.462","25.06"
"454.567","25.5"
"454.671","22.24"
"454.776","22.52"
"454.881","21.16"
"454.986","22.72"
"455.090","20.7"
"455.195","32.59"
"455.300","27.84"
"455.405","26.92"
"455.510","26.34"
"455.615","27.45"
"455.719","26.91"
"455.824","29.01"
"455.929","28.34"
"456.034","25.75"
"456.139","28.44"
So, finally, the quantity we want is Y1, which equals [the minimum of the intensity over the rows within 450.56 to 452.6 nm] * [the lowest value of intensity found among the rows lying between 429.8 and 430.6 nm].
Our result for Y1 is 349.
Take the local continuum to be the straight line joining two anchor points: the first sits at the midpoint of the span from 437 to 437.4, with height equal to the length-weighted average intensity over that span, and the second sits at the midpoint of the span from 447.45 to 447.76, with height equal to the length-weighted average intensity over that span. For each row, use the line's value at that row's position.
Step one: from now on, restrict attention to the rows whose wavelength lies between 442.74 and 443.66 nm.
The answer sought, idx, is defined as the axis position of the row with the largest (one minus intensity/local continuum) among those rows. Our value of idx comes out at 443.606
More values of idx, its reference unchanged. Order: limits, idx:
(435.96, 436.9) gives 436.815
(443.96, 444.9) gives 444.322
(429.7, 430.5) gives 430.029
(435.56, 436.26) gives 436.011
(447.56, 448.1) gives 447.711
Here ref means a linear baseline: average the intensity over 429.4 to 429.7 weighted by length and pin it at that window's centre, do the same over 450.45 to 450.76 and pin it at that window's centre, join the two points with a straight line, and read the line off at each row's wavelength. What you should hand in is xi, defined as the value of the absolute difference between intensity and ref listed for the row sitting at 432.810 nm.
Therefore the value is 4.0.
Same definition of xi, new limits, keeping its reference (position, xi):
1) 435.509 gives 1.3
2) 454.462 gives 2.4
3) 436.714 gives 1.3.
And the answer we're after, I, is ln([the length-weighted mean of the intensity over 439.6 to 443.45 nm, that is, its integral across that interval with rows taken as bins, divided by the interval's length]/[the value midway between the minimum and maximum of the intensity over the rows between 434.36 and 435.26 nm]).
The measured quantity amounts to 0.13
